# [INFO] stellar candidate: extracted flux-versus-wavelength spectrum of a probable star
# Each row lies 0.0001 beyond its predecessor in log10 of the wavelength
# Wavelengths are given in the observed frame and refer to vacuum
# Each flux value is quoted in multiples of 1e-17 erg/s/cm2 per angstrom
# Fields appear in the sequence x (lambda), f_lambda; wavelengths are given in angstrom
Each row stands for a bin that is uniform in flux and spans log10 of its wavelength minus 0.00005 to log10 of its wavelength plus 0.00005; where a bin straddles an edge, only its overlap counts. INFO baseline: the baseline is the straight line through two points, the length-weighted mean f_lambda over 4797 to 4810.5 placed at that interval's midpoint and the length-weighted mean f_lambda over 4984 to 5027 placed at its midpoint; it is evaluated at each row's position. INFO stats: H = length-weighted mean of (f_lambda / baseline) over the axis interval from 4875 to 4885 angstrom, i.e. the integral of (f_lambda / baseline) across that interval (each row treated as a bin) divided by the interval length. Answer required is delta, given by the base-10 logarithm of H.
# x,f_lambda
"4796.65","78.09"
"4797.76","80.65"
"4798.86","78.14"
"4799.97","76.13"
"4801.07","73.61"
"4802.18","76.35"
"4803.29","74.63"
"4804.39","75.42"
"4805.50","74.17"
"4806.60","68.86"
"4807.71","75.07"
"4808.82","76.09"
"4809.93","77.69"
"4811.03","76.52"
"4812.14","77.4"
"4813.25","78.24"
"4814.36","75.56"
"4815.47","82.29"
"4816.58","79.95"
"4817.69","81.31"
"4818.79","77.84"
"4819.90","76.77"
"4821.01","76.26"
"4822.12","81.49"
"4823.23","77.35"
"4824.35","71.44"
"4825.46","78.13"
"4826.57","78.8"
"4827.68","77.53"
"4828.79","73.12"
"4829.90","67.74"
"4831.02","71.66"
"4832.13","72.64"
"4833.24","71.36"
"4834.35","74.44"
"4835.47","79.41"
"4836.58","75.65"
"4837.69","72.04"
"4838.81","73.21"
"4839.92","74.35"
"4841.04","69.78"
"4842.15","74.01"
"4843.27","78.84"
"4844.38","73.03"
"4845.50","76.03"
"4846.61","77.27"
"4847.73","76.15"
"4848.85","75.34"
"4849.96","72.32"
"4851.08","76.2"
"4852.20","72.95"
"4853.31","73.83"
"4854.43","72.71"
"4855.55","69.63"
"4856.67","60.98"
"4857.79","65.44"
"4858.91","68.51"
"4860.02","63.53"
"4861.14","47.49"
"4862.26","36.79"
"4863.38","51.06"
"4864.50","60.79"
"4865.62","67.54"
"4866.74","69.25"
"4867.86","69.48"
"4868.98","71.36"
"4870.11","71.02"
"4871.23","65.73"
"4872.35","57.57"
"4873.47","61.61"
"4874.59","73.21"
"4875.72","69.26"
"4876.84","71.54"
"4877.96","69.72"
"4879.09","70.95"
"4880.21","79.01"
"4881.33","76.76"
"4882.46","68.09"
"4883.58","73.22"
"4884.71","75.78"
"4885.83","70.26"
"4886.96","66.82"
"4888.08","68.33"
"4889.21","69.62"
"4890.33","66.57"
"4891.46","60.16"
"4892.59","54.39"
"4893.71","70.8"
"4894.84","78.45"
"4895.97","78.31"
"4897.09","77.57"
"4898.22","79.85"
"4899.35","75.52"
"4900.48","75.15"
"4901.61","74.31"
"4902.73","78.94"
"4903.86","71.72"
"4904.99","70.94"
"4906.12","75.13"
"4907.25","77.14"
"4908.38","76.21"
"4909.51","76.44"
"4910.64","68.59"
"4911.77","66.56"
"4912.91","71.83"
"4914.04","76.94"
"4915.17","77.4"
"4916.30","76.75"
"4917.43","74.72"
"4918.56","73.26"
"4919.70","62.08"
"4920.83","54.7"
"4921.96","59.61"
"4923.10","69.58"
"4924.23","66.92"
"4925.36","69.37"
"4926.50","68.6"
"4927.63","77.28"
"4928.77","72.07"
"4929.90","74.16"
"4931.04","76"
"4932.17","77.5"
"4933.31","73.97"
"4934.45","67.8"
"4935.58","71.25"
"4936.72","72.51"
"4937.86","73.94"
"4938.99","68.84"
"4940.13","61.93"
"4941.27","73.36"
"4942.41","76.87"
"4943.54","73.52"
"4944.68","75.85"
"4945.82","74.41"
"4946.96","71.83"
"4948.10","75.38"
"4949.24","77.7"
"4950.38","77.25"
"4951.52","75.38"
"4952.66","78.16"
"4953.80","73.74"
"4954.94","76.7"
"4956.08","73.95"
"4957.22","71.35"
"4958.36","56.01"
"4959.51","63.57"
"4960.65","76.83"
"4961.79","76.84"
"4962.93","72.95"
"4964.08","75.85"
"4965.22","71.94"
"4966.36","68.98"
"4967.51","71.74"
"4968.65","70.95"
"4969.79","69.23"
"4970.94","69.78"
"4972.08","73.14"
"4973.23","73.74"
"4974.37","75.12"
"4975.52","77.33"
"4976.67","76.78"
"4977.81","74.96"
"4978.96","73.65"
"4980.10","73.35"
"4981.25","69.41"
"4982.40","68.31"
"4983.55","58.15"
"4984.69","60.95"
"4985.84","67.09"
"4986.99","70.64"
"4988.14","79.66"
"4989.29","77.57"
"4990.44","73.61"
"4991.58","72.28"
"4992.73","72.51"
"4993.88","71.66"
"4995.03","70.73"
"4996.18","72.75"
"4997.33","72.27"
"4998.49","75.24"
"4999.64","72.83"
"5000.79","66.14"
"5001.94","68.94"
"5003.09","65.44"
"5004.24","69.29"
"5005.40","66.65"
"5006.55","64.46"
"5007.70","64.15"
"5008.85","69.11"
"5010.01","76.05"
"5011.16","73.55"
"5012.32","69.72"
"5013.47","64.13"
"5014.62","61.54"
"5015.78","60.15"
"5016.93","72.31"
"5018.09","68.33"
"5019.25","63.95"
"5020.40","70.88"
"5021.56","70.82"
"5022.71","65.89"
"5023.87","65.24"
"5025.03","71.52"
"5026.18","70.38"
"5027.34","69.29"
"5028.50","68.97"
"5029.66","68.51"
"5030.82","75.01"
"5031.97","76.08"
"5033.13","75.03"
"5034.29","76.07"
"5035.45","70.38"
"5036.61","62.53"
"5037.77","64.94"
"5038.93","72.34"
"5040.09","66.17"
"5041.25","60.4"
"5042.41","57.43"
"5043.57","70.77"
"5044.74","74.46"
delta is -0.004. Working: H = 0.99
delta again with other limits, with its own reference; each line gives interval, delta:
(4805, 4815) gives 0.001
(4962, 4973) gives 0.008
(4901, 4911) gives 0.012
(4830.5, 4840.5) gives -0.004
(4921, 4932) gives -0.010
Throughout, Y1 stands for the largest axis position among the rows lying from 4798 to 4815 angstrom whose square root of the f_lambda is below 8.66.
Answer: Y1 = 4806.60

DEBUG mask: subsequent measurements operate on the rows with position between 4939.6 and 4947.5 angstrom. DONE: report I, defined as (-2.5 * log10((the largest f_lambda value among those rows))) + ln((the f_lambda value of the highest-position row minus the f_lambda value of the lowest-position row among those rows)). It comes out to -2.4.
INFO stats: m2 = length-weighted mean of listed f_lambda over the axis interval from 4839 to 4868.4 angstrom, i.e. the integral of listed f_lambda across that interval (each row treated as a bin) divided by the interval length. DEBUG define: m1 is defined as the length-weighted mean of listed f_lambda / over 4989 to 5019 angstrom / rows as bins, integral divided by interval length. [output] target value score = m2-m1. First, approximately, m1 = 69.5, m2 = 68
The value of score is -1.3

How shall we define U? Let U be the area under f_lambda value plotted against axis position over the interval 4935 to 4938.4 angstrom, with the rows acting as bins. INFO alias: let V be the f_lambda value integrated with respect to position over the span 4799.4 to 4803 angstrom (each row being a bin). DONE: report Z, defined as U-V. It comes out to -24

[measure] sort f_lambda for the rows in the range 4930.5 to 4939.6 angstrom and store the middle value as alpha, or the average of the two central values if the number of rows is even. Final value 73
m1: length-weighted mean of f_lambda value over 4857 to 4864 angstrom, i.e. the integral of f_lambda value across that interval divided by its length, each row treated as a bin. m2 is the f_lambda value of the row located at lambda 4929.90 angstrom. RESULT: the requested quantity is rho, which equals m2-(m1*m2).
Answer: -4059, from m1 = 56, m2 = 74.16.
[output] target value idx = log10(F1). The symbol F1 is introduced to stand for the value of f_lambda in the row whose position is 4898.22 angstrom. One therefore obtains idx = 1.902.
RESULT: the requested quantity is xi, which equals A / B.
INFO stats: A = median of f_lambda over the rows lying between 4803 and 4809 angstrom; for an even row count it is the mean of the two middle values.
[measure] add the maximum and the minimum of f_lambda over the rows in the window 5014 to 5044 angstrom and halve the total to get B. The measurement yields 1.12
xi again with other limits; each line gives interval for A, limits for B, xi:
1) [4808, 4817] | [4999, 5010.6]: 1.11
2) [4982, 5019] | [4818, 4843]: 0.93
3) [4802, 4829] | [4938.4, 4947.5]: 1.11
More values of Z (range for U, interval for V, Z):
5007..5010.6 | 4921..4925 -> -8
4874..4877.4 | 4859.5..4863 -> 70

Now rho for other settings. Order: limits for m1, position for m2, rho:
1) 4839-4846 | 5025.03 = -5240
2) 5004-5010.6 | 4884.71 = -5095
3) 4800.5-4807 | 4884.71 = -5534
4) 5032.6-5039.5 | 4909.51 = -5286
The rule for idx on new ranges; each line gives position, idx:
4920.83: 1.738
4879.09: 1.851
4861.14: 1.677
